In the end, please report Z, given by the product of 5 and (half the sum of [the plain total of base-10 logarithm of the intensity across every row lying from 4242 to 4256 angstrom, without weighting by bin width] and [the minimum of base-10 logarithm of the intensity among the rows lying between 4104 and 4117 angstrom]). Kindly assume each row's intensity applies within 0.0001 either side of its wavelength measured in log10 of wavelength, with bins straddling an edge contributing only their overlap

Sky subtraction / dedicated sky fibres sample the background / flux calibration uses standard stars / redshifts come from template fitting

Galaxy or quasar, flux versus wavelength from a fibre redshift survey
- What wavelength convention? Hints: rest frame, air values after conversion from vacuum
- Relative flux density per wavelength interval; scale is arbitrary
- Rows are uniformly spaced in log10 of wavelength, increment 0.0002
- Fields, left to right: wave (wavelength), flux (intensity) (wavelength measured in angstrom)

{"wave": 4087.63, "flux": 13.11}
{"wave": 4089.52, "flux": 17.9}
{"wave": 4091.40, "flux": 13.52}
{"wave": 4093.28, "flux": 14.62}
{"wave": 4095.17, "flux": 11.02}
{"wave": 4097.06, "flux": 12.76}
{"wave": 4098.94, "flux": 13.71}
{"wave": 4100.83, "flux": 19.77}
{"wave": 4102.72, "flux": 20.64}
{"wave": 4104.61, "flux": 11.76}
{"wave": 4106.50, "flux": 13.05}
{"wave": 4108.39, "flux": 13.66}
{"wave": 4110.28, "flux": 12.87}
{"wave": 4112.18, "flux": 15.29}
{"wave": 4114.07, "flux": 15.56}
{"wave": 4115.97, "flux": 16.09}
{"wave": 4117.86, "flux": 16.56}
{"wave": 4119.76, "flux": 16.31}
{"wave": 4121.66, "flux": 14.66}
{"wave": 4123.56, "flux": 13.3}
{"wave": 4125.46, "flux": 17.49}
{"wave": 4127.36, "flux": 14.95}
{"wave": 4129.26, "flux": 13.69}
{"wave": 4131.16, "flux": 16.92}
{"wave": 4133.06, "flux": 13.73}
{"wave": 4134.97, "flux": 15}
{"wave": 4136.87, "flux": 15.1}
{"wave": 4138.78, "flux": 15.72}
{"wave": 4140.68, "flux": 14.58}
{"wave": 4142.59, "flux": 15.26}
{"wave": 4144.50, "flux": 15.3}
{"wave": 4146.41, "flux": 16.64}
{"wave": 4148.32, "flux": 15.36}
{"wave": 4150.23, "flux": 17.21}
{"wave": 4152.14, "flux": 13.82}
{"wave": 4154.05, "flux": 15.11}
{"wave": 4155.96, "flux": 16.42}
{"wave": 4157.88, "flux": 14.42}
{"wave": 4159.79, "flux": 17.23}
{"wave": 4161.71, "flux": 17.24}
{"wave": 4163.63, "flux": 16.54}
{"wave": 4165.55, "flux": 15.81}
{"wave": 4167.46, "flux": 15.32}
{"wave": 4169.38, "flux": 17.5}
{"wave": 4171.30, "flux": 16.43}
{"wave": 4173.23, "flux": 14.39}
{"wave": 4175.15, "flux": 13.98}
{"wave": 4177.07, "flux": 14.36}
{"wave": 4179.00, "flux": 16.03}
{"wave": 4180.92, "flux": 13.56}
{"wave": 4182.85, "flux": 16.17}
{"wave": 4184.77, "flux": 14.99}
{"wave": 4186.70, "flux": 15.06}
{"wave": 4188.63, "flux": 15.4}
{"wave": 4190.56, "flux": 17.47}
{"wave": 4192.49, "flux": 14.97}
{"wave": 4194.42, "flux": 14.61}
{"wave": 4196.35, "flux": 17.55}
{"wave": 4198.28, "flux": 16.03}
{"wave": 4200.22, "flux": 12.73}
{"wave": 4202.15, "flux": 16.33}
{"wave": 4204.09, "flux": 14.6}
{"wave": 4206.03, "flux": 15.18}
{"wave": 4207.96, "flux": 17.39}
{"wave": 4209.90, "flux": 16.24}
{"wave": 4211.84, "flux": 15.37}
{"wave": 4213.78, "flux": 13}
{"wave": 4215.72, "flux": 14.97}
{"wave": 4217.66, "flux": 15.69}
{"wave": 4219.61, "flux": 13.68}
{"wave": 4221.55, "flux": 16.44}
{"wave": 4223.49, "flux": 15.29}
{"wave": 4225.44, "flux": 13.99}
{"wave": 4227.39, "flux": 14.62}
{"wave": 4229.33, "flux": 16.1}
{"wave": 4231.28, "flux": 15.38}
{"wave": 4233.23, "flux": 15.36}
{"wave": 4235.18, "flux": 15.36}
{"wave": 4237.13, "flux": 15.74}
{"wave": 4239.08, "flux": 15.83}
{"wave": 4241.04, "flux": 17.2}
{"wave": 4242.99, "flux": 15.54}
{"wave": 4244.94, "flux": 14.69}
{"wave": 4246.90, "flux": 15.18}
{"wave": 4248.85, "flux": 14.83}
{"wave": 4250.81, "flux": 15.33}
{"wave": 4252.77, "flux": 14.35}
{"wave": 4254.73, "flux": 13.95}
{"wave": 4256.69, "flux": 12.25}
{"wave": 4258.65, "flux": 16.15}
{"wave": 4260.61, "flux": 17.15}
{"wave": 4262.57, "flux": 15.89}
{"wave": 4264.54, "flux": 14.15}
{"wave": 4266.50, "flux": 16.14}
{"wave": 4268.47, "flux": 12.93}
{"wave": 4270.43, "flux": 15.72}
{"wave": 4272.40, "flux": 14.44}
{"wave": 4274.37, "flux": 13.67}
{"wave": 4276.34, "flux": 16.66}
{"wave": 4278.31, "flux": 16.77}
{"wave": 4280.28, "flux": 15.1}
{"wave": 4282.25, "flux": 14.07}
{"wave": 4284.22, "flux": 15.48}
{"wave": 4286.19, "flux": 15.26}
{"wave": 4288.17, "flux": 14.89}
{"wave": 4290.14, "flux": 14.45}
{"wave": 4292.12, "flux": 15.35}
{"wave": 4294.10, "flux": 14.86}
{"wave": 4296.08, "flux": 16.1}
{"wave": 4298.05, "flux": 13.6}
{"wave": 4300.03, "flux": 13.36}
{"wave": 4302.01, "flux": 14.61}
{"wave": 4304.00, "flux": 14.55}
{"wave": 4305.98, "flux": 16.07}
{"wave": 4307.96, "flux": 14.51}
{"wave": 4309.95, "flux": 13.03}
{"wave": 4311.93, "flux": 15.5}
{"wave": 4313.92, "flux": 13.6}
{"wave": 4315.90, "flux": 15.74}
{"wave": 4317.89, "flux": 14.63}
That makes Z 23.2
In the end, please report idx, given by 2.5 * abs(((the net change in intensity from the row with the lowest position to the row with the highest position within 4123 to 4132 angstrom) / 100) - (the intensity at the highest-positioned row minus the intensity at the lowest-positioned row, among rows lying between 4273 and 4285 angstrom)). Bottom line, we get 4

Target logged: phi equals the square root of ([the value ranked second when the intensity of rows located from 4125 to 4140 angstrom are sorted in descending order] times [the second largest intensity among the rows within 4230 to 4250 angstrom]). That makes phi 16.4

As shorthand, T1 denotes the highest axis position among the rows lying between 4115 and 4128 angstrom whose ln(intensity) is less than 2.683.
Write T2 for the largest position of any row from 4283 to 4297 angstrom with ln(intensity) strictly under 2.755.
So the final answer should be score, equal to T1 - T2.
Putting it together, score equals -170.5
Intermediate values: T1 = 4123.56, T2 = 4294.10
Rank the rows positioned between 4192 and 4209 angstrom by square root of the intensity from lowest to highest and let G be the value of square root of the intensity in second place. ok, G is 3.82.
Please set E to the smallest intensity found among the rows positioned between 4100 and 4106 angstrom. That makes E 11.76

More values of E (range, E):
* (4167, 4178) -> 13.98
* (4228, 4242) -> 15.36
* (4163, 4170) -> 15.32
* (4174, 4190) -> 13.56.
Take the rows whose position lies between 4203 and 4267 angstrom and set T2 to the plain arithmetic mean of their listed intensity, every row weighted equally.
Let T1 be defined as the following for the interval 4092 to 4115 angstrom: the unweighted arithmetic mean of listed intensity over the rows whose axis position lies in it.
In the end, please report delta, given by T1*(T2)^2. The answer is 3383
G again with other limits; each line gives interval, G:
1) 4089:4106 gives 3.43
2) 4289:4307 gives 3.69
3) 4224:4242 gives 3.82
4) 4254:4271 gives 3.60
